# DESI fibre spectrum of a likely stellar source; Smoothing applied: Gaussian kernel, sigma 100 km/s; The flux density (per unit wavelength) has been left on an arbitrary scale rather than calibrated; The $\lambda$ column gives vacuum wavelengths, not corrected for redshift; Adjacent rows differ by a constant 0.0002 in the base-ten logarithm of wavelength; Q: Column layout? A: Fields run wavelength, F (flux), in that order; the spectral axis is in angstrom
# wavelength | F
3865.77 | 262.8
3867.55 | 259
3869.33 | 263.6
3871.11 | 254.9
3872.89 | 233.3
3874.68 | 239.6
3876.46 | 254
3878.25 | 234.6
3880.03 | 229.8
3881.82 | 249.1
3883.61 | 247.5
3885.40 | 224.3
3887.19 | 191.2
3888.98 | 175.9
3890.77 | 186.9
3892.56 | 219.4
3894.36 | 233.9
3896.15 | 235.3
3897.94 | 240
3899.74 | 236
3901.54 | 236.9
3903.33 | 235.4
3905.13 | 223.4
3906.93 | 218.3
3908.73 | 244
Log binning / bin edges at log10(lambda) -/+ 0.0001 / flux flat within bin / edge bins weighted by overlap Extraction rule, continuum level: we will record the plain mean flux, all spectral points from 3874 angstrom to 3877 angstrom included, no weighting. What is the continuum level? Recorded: 247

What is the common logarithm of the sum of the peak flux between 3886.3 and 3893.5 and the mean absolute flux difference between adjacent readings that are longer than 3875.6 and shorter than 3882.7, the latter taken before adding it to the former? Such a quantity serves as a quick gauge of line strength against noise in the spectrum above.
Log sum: 2.37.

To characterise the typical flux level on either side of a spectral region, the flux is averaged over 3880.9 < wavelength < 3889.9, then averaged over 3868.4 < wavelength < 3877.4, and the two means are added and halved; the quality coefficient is 233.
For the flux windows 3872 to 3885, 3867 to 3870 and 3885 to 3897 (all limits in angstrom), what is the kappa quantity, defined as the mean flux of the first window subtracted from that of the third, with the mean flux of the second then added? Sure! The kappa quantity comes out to 230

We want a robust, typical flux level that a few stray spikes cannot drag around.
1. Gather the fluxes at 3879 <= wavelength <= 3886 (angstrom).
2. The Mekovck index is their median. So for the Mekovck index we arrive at 239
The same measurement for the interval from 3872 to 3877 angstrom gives 240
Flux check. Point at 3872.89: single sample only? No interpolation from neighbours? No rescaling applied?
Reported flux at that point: 233.3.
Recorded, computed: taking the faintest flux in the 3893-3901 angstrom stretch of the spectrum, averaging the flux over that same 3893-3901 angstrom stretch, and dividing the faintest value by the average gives 0.99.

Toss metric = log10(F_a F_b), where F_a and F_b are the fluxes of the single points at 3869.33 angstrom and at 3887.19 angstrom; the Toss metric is 4.702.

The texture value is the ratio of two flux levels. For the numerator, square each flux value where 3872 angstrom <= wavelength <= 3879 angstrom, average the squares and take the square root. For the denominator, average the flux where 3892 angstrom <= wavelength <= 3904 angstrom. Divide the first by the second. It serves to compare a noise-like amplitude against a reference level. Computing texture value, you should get 1.03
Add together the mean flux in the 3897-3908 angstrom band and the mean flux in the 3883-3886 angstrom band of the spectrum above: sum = 468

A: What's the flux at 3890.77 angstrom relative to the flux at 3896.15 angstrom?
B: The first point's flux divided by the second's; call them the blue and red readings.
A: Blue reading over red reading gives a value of 0.79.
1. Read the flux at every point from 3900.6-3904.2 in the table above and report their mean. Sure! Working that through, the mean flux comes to 236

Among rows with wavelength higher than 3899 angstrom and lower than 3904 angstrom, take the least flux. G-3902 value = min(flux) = 235.4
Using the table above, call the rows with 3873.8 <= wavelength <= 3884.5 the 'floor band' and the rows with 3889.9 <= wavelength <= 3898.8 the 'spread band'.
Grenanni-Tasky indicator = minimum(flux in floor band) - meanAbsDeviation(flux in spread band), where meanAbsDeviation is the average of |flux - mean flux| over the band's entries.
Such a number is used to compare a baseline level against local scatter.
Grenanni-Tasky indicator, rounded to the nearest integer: 214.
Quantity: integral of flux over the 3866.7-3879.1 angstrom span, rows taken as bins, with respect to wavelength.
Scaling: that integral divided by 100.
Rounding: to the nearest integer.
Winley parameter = 31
